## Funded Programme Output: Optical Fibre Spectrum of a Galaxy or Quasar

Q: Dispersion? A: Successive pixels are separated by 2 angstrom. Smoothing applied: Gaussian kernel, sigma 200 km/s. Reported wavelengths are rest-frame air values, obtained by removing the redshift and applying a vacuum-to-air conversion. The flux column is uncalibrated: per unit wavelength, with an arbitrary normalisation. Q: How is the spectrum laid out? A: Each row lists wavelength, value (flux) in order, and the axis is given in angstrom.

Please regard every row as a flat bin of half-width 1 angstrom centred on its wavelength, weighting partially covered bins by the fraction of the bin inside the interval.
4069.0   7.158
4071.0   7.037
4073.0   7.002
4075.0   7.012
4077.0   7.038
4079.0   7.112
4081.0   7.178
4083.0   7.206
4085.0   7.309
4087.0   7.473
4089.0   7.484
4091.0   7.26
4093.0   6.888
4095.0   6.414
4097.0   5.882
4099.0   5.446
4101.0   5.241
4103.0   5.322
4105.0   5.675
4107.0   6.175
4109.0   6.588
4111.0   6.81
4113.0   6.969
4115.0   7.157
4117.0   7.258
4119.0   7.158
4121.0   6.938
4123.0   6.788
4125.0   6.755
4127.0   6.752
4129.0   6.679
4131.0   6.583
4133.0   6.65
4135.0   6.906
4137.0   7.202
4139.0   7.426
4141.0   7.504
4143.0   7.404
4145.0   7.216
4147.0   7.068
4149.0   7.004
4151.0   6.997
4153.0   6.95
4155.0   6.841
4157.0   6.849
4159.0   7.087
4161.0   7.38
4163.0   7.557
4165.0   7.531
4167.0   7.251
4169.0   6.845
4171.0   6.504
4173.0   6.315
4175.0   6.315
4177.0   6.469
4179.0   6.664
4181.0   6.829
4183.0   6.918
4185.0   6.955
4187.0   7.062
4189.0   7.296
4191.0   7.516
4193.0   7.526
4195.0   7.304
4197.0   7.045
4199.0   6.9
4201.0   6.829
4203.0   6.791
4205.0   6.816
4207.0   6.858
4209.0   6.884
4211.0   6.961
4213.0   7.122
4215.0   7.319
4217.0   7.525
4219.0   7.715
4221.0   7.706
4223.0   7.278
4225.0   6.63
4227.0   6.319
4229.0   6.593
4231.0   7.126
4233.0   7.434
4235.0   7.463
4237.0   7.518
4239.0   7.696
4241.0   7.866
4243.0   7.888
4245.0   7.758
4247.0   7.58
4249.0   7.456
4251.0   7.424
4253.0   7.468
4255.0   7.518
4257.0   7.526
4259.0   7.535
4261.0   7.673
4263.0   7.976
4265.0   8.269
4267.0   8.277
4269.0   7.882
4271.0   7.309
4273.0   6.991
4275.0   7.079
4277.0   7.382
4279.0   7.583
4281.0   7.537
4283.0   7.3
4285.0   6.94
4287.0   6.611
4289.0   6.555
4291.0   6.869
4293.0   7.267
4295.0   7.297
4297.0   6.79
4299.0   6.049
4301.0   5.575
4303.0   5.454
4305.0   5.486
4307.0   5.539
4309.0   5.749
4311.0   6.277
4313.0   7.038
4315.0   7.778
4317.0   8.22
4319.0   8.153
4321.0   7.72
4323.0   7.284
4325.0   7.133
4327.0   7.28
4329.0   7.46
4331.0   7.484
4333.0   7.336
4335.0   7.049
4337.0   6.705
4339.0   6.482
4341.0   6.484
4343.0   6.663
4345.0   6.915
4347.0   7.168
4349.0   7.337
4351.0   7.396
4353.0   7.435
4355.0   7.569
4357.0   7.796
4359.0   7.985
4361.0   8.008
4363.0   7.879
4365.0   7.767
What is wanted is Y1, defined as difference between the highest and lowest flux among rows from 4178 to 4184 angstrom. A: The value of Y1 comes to 0.25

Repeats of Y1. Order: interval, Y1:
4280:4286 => 0.60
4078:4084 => 0.09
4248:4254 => 0.04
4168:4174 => 0.53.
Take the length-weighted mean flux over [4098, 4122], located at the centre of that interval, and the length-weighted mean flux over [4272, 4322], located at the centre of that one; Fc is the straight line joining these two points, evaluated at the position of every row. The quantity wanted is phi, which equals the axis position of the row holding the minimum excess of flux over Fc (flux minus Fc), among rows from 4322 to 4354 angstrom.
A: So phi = 4341.0 angstrom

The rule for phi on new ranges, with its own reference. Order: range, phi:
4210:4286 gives 4227.0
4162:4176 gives 4175.0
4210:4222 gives 4211.0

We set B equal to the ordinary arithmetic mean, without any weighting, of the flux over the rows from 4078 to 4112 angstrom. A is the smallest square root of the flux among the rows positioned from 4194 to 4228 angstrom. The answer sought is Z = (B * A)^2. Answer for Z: 272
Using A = 2.51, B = 6.56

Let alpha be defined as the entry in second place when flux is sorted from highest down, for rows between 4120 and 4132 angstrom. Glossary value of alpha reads 6.788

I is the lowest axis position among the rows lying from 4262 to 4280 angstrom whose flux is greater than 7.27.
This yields 4263.0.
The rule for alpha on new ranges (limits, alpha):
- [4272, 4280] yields 7.382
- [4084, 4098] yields 7.473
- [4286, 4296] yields 7.267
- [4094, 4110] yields 6.414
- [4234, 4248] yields 7.866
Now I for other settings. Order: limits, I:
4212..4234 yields 4215.0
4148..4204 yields 4161.0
